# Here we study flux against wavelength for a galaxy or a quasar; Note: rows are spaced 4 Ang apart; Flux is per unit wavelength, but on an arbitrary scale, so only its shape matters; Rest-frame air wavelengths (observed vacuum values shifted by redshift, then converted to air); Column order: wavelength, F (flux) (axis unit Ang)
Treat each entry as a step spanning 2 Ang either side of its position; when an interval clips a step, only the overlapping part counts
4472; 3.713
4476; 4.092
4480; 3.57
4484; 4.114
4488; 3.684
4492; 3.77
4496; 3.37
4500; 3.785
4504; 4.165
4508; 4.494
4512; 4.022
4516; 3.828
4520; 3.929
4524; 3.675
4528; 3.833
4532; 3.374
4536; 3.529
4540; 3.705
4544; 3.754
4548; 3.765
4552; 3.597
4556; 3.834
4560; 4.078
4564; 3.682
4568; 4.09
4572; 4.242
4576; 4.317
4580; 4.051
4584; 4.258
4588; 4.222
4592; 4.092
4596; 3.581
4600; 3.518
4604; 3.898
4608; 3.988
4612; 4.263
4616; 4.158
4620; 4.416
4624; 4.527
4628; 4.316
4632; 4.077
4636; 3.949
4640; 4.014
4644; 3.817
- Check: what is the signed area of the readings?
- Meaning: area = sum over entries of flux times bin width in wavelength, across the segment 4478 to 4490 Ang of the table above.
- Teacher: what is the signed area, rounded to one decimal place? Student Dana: 45.5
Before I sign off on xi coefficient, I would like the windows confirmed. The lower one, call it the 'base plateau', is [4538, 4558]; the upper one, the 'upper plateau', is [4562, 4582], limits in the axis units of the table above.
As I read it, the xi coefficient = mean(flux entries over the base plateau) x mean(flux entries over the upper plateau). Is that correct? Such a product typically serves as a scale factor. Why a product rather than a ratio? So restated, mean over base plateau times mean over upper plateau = 15.2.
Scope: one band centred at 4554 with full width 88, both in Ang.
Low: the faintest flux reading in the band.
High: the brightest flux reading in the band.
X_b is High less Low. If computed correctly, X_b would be 0.94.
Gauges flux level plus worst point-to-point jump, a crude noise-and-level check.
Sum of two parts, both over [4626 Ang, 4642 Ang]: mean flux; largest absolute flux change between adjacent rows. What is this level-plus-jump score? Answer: 4.33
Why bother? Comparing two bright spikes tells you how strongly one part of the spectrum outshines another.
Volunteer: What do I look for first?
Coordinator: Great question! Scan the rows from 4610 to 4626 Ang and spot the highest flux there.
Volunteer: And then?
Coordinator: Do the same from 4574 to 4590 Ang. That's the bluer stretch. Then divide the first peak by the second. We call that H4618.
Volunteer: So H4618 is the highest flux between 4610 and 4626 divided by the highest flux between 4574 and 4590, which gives 1.05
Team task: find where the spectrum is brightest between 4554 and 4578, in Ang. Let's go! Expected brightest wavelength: 4576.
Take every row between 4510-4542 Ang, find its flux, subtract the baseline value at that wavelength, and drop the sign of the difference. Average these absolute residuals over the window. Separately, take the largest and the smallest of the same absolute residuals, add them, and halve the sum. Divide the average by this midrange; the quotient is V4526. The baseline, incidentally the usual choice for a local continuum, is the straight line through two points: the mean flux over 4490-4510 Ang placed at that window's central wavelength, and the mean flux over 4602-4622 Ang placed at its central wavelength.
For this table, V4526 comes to 0.80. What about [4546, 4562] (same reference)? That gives 0.98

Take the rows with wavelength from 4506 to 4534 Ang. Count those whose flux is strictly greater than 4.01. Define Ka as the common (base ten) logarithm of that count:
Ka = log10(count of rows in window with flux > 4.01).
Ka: 0.30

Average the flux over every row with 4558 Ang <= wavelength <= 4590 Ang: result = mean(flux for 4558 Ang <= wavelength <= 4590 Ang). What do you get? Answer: 4.12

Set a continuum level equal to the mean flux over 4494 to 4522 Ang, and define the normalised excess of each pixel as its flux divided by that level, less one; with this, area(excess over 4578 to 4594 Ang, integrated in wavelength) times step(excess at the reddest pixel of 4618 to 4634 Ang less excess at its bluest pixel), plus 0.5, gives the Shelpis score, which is 0.43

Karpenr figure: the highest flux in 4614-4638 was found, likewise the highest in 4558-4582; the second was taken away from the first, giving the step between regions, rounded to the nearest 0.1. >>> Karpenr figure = 0.2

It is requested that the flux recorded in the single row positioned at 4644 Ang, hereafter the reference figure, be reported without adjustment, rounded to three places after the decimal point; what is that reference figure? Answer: 3.817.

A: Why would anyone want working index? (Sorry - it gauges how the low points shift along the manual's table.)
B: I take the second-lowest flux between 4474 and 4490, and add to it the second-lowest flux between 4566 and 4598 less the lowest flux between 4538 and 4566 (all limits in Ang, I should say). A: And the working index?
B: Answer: 4.14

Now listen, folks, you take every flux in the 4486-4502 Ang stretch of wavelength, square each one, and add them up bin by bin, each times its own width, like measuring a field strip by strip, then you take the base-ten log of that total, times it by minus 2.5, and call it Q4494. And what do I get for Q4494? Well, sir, -5.83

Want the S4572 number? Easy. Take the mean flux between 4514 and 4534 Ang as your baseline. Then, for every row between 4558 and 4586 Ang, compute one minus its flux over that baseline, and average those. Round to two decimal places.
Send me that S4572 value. -0.10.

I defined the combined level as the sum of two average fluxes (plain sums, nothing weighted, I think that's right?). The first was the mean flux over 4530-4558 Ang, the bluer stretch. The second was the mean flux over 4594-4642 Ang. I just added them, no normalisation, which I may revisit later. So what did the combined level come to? 7.71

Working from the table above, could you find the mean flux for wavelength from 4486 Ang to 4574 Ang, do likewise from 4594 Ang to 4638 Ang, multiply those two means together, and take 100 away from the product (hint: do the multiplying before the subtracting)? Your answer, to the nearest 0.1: -84.4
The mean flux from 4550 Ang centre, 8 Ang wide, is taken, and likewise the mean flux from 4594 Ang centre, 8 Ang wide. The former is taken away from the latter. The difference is 0.16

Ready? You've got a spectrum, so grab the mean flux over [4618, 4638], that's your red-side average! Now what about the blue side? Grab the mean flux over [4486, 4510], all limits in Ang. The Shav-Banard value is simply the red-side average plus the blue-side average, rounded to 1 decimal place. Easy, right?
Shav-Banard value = 8.1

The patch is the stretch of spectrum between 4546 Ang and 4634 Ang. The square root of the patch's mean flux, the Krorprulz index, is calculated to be 2.01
